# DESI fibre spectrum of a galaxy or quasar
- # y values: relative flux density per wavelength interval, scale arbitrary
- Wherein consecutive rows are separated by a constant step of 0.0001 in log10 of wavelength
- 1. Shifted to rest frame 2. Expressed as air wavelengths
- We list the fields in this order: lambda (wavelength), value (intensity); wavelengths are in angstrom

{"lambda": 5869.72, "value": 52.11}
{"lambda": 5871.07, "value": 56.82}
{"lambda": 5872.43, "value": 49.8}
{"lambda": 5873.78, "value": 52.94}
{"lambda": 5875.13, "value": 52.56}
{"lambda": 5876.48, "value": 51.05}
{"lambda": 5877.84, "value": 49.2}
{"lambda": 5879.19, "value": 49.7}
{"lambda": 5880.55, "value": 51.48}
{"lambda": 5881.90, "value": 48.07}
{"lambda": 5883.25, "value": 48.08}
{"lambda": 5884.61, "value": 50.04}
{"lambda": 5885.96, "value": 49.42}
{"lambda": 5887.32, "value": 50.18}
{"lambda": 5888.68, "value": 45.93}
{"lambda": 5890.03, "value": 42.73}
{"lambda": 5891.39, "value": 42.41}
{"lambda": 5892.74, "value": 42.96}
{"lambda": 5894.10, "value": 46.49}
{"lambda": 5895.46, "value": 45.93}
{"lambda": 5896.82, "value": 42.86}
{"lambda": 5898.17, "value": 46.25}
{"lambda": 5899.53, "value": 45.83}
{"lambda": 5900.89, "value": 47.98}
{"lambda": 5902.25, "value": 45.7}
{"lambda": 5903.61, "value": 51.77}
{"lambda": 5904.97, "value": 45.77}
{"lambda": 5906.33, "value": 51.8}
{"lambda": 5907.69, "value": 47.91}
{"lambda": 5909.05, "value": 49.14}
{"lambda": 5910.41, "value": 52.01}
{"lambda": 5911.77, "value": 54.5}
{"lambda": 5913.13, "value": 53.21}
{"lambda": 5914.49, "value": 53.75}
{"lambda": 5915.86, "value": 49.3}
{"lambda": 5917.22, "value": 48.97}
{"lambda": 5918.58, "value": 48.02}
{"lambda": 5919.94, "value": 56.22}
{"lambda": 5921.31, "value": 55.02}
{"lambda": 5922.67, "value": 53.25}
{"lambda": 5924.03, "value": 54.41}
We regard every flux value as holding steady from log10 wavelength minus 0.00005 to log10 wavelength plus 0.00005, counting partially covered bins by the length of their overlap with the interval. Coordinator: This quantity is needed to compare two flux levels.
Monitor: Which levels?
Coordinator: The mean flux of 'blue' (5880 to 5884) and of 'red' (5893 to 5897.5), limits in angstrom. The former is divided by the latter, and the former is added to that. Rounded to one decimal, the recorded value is 50.3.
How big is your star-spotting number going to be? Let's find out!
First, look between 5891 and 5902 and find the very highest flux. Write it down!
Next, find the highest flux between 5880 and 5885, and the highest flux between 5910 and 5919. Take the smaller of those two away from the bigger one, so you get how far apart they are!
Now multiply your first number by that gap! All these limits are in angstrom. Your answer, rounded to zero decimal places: 145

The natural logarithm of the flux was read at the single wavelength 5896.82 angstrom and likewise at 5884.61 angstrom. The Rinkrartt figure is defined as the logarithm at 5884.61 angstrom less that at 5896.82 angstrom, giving 0.15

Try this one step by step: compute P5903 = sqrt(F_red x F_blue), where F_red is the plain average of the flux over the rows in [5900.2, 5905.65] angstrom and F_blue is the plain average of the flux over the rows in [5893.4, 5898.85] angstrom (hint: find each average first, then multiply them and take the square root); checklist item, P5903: 46.6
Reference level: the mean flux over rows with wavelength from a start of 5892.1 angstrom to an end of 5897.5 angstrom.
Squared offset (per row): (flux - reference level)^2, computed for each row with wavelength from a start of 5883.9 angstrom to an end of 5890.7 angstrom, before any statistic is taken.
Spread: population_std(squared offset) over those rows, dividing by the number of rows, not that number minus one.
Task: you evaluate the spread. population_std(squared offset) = 13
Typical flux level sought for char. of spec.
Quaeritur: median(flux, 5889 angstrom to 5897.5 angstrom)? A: 42.9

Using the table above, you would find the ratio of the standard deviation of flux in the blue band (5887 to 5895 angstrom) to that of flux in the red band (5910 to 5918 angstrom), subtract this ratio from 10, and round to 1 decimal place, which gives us 8.7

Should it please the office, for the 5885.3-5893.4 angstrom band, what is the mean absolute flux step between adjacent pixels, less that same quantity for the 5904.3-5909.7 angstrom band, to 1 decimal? -1.9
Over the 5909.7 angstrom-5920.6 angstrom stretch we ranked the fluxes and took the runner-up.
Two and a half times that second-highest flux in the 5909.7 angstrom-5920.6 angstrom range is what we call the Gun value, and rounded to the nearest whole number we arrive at 136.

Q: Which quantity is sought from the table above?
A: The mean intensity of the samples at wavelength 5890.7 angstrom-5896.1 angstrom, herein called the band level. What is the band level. 44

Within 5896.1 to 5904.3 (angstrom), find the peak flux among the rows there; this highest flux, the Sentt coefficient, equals 51.77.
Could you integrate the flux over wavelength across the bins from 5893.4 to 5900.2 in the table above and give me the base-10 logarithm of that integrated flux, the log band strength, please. 2.49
